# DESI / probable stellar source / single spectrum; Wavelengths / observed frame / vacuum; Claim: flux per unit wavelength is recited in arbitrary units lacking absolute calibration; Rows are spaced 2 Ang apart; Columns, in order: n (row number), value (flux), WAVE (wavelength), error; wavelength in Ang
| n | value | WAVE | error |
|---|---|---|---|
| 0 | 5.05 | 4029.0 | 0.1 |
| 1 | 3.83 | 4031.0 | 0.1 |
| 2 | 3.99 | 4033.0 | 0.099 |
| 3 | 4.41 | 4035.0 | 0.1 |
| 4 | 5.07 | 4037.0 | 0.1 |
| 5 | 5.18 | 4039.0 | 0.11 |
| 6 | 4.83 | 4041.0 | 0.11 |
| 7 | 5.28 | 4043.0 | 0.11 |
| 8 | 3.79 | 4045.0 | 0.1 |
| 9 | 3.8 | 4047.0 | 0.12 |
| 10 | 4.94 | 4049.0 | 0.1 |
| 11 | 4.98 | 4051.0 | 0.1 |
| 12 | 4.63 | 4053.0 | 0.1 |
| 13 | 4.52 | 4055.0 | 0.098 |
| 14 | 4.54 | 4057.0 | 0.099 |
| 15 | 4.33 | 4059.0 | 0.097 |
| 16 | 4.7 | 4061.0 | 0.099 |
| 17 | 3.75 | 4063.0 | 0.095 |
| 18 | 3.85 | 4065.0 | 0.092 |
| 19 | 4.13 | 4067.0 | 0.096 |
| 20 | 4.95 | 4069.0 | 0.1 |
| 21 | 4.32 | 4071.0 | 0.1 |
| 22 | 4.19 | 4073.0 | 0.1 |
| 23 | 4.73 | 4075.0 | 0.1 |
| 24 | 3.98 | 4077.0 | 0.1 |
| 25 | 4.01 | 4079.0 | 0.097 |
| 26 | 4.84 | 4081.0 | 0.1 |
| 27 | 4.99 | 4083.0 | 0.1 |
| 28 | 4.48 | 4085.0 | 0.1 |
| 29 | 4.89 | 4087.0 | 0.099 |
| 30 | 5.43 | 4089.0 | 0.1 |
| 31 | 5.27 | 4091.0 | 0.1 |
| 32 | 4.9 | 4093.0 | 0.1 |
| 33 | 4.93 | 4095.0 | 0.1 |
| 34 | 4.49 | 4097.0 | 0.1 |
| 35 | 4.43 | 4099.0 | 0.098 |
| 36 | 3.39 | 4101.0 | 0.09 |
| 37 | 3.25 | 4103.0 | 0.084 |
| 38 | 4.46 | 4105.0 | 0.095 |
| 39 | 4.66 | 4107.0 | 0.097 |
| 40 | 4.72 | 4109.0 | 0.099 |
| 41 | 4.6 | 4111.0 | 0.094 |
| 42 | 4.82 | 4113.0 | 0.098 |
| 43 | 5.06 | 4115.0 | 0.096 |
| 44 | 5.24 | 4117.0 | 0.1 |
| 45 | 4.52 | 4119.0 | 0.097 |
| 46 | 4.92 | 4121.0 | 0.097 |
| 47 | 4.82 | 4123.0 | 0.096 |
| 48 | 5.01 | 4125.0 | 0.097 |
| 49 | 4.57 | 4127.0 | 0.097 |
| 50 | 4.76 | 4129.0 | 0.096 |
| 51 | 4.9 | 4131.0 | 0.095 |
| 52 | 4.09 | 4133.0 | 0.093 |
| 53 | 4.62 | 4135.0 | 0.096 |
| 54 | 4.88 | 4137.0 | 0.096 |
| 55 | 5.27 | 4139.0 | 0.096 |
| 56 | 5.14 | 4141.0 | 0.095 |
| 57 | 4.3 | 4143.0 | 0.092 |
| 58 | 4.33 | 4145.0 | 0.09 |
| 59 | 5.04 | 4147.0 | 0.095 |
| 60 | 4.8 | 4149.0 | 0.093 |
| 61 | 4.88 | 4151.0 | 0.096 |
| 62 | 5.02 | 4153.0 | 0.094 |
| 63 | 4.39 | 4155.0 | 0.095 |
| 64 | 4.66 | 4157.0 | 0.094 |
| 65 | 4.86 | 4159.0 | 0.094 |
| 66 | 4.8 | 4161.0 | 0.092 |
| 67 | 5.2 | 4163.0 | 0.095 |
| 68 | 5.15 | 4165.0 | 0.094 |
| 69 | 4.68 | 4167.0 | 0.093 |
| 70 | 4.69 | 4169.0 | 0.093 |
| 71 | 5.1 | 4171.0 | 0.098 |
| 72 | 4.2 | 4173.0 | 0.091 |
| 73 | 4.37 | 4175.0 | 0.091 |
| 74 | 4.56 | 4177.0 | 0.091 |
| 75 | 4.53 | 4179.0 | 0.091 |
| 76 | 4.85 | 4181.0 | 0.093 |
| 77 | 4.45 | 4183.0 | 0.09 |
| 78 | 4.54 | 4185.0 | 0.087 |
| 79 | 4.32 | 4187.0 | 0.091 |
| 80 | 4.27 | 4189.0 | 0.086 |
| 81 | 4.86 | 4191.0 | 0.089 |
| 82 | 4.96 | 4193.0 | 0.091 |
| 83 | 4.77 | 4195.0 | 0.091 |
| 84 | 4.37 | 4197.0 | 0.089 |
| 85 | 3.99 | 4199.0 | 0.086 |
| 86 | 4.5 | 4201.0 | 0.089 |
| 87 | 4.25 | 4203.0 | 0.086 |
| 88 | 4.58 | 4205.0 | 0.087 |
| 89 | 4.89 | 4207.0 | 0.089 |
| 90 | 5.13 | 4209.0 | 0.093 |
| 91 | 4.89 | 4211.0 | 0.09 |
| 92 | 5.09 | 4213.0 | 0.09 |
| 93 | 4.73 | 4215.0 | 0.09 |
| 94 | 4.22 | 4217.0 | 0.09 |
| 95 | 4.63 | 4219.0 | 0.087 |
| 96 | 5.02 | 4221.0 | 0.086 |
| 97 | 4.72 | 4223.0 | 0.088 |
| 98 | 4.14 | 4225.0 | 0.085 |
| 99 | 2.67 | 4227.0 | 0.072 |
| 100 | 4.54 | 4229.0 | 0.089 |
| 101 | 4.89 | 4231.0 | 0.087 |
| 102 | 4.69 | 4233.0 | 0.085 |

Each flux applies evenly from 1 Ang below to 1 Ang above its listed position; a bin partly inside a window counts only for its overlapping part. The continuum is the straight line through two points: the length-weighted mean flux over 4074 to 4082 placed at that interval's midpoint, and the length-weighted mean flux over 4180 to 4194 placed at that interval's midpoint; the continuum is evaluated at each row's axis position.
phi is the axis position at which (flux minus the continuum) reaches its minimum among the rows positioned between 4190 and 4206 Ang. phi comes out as 4199.0 Ang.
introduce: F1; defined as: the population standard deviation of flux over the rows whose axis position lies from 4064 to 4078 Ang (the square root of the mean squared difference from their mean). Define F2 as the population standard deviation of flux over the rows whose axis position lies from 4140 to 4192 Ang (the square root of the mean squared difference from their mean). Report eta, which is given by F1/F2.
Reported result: 1.2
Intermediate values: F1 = 0.37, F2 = 0.30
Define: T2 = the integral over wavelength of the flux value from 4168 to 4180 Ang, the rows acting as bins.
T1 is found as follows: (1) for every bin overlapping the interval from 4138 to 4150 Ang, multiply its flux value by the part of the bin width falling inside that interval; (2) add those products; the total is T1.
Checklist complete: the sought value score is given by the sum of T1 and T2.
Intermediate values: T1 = 57.8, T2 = 54.9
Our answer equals 112.7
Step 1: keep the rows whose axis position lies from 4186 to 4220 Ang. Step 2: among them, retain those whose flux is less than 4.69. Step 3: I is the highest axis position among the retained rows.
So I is 4219.0 Ang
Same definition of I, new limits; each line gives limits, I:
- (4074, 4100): 4099.0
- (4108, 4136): 4135.0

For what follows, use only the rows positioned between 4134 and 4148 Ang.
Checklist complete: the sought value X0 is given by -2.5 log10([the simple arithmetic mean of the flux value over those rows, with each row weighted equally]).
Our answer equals -1.70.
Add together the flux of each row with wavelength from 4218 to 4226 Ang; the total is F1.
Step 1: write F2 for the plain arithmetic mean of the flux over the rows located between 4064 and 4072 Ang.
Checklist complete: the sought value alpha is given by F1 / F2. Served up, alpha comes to 4.3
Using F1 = 18.5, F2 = 4.31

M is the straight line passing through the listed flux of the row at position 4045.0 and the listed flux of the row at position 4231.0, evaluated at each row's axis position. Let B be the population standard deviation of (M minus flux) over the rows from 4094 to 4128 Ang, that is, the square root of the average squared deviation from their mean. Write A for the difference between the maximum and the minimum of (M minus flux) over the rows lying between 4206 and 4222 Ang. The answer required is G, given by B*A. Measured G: 0.47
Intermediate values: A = 1.0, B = 0.49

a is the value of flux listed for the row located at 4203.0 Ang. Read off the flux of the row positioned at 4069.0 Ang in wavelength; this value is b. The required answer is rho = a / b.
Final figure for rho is 0.86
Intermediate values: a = 4.25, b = 4.95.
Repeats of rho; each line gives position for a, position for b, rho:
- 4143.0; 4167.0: 0.92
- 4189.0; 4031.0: 1.11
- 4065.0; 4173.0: 0.92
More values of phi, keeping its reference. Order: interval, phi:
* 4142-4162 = 4143.0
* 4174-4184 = 4175.0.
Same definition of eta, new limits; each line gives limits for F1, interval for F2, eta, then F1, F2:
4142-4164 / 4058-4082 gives 0.7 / 0.29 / 0.39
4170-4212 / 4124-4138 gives 1.1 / 0.31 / 0.28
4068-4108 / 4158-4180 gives 1.8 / 0.55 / 0.31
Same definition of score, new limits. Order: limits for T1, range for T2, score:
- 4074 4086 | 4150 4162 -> 111.3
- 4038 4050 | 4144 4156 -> 112.6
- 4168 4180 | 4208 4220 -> 112.3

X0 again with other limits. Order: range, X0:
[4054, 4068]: -1.57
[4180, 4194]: -1.66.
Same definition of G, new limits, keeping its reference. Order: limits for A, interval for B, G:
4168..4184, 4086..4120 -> 0.52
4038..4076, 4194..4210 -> 0.54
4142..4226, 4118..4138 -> 0.38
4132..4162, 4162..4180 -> 0.41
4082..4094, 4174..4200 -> 0.25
